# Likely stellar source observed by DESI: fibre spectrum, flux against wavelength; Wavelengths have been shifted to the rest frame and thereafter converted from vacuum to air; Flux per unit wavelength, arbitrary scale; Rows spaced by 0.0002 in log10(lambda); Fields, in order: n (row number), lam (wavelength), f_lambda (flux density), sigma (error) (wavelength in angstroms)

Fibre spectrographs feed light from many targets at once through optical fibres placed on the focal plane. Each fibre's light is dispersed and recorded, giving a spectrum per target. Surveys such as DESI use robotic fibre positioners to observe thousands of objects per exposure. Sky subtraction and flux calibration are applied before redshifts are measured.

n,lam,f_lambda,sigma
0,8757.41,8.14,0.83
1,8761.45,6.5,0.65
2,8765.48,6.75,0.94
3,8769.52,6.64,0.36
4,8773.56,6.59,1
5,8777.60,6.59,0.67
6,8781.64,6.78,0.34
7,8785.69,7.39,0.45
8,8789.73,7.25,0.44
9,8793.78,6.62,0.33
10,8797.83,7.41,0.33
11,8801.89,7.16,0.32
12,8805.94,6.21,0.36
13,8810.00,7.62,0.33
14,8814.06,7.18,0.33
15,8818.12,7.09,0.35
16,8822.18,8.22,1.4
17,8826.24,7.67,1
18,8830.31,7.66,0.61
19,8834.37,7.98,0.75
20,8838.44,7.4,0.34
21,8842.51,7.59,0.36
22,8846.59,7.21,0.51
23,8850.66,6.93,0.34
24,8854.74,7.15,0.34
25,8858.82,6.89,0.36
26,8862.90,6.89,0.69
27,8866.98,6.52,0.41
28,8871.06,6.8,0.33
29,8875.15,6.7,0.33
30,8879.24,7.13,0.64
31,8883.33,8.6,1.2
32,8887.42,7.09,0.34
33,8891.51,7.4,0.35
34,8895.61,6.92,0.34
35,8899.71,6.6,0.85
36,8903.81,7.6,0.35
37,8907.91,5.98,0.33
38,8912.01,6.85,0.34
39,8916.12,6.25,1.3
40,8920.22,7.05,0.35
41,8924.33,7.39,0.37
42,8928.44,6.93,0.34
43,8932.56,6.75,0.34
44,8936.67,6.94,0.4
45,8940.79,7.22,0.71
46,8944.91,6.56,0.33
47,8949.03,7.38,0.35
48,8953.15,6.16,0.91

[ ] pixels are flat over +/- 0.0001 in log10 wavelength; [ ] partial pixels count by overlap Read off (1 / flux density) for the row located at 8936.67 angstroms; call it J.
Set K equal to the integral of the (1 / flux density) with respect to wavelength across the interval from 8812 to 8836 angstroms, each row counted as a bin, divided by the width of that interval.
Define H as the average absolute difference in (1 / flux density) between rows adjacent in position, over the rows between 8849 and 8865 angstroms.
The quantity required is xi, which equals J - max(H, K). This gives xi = 0.013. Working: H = 0.0032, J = 0.144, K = 0.132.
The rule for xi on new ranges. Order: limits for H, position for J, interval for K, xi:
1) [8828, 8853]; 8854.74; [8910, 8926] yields -0.006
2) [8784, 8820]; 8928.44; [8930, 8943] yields 0.001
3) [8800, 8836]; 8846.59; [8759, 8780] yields -0.012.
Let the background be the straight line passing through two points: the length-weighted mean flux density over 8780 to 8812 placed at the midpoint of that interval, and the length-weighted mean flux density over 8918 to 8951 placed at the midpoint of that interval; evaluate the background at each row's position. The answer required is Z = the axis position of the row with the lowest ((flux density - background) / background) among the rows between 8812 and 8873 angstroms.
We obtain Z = 8866.98 angstroms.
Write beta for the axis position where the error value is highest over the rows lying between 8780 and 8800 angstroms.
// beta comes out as 8785.69 angstroms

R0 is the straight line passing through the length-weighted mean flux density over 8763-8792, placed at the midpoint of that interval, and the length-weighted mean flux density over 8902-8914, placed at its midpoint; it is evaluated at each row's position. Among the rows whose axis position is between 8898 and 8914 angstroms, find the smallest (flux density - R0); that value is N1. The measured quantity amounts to -0.82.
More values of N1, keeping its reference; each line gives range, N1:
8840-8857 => 0.11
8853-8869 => -0.29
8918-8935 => -0.04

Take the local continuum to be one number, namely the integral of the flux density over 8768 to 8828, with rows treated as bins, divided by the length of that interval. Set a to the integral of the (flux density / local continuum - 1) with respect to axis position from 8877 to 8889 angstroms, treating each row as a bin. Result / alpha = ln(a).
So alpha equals -0.1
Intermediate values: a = 0.87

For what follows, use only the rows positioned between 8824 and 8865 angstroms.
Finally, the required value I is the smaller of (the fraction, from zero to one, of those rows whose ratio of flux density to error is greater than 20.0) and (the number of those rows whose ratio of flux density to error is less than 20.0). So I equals 0.40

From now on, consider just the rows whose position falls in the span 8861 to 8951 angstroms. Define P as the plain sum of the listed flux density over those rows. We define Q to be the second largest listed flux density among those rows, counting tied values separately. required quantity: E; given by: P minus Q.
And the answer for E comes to 146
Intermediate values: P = 154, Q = 7.6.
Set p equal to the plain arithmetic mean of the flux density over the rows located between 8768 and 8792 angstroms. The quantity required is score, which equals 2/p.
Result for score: 0.291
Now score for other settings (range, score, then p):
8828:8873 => 0.278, 7.18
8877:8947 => 0.285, 7.02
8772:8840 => 0.277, 7.22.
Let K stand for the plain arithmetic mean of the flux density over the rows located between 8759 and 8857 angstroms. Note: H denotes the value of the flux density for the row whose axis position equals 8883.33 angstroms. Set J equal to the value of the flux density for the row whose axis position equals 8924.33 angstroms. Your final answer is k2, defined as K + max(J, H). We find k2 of 15.7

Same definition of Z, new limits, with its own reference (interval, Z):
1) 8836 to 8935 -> 8907.91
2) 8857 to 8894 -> 8866.98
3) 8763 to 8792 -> 8773.56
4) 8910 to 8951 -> 8916.12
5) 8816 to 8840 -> 8818.12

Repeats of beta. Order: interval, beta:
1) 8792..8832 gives 8822.18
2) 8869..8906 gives 8883.33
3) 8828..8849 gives 8834.37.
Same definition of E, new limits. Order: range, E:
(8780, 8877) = 164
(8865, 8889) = 36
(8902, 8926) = 34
